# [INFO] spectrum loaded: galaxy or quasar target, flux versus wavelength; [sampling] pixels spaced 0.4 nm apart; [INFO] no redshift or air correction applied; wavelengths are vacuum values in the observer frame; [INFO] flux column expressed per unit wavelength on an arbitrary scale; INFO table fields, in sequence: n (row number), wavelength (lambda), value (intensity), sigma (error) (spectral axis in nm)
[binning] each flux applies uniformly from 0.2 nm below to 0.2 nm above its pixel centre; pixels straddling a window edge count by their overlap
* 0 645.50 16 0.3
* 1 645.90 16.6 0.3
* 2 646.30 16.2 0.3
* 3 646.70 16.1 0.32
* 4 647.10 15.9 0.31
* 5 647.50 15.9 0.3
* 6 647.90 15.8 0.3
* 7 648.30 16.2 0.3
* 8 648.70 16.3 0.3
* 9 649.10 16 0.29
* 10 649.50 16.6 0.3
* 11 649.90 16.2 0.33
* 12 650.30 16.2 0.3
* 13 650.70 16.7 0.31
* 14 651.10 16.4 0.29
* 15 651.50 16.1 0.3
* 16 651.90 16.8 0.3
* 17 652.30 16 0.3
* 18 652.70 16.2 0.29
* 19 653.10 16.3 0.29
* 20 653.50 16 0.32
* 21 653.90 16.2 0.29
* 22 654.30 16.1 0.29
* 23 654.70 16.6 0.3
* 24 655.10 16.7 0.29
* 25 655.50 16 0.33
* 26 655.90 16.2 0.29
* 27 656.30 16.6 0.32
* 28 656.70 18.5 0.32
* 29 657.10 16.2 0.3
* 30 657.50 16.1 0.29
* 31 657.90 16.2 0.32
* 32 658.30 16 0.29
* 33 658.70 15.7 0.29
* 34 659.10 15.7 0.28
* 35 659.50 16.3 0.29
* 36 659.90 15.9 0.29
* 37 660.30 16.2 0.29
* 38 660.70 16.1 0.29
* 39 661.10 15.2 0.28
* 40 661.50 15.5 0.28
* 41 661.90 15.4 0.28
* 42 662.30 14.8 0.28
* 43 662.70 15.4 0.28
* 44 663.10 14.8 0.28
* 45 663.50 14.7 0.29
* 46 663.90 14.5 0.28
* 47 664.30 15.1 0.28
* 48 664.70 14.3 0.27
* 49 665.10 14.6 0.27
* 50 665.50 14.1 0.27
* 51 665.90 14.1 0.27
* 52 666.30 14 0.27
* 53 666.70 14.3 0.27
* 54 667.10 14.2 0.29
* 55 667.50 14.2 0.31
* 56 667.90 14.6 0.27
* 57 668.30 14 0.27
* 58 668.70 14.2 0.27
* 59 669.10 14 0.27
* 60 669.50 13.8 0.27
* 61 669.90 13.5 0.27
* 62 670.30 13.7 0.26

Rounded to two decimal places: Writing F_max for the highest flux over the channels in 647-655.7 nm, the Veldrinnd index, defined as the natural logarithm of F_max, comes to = 2.82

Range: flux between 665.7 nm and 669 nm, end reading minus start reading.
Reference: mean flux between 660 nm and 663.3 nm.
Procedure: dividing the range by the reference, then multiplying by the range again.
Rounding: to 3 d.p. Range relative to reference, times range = 0.001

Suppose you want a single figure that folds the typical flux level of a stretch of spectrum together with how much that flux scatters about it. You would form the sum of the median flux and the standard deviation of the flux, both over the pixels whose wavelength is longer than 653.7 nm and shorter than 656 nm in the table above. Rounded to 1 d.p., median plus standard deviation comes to 16.5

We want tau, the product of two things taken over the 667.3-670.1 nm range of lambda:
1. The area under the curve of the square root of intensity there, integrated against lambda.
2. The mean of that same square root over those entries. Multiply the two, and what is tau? 39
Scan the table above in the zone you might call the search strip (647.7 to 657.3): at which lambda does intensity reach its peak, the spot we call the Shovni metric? 656.70 nm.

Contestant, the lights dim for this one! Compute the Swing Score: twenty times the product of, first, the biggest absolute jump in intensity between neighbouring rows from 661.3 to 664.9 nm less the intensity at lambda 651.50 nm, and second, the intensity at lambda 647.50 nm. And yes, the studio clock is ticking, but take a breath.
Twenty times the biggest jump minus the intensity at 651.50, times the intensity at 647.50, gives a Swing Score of -4865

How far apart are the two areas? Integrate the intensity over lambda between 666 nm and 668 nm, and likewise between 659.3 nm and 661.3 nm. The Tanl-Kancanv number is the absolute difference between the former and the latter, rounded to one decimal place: 3.4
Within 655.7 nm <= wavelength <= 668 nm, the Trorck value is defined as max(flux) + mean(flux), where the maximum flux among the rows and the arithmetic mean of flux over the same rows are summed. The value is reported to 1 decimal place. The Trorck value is 33.8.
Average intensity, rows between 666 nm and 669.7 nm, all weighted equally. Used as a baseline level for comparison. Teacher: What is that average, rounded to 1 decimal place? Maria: 14.1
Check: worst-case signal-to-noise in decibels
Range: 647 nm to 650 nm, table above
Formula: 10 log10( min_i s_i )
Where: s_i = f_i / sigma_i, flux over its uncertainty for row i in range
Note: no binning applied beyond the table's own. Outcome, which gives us 16.91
